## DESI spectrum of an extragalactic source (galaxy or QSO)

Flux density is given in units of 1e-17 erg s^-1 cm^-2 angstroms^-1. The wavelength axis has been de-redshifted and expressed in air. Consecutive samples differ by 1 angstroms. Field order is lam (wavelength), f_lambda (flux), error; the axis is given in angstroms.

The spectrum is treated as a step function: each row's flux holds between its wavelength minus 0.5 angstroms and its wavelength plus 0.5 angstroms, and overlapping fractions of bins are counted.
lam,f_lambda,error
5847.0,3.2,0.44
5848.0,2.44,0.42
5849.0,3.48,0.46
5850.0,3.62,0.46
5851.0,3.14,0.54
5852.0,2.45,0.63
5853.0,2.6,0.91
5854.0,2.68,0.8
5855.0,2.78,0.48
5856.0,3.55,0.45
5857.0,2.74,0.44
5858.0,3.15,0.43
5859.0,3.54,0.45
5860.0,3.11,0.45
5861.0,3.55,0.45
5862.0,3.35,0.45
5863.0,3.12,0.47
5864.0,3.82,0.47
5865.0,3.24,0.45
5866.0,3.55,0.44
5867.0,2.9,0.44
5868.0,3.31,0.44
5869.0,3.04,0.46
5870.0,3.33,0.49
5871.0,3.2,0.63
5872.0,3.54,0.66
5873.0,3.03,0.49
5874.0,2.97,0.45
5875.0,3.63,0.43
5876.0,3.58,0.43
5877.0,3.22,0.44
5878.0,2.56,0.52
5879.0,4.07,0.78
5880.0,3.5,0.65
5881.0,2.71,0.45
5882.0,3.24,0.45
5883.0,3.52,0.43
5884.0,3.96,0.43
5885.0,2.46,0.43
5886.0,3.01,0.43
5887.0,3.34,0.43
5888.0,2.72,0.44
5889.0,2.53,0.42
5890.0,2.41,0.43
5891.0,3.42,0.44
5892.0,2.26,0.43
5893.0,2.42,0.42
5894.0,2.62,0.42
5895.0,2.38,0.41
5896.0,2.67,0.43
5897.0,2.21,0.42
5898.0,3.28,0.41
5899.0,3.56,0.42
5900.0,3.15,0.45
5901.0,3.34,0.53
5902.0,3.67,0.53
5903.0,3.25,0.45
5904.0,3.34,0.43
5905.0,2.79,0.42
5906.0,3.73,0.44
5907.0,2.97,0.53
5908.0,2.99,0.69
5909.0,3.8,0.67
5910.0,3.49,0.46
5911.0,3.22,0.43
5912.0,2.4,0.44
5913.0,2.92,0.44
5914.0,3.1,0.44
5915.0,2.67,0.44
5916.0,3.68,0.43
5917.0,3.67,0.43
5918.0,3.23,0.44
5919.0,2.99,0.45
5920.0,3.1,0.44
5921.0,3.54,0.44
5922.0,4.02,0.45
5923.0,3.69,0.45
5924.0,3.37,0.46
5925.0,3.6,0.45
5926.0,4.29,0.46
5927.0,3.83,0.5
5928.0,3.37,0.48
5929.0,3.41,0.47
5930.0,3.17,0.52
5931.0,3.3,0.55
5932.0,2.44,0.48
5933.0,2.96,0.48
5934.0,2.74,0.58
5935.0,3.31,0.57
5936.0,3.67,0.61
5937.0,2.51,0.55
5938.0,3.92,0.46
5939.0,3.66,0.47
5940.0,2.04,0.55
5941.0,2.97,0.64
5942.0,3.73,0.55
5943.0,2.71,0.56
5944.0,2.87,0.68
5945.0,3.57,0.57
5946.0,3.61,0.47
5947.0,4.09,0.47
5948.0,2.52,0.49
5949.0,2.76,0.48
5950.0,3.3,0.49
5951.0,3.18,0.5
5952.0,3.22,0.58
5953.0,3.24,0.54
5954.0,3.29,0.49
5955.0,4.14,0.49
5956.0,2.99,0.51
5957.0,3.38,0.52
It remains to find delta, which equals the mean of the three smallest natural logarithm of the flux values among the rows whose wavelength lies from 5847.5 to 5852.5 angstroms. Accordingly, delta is 0.98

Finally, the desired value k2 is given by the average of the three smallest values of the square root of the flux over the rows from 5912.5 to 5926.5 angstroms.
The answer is 1.69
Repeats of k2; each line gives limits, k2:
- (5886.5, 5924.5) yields 1.51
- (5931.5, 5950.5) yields 1.52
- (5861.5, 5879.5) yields 1.68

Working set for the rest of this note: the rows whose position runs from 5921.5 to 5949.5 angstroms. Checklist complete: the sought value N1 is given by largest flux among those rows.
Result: 4.29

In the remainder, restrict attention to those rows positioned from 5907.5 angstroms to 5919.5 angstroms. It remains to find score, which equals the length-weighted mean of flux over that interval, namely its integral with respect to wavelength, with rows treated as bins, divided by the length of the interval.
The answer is 3.180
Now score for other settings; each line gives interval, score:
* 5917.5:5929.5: 3.537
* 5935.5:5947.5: 3.279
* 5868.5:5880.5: 3.306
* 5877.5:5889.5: 3.135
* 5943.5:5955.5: 3.316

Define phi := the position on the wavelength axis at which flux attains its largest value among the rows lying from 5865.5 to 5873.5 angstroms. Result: 5866.0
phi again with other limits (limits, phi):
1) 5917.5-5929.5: 5926.0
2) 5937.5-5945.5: 5938.0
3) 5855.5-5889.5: 5879.0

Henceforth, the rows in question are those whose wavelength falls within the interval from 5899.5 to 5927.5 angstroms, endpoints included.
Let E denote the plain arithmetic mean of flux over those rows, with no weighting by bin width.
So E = 3.35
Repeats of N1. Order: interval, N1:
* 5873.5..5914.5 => 4.07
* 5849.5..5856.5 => 3.62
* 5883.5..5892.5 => 3.96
